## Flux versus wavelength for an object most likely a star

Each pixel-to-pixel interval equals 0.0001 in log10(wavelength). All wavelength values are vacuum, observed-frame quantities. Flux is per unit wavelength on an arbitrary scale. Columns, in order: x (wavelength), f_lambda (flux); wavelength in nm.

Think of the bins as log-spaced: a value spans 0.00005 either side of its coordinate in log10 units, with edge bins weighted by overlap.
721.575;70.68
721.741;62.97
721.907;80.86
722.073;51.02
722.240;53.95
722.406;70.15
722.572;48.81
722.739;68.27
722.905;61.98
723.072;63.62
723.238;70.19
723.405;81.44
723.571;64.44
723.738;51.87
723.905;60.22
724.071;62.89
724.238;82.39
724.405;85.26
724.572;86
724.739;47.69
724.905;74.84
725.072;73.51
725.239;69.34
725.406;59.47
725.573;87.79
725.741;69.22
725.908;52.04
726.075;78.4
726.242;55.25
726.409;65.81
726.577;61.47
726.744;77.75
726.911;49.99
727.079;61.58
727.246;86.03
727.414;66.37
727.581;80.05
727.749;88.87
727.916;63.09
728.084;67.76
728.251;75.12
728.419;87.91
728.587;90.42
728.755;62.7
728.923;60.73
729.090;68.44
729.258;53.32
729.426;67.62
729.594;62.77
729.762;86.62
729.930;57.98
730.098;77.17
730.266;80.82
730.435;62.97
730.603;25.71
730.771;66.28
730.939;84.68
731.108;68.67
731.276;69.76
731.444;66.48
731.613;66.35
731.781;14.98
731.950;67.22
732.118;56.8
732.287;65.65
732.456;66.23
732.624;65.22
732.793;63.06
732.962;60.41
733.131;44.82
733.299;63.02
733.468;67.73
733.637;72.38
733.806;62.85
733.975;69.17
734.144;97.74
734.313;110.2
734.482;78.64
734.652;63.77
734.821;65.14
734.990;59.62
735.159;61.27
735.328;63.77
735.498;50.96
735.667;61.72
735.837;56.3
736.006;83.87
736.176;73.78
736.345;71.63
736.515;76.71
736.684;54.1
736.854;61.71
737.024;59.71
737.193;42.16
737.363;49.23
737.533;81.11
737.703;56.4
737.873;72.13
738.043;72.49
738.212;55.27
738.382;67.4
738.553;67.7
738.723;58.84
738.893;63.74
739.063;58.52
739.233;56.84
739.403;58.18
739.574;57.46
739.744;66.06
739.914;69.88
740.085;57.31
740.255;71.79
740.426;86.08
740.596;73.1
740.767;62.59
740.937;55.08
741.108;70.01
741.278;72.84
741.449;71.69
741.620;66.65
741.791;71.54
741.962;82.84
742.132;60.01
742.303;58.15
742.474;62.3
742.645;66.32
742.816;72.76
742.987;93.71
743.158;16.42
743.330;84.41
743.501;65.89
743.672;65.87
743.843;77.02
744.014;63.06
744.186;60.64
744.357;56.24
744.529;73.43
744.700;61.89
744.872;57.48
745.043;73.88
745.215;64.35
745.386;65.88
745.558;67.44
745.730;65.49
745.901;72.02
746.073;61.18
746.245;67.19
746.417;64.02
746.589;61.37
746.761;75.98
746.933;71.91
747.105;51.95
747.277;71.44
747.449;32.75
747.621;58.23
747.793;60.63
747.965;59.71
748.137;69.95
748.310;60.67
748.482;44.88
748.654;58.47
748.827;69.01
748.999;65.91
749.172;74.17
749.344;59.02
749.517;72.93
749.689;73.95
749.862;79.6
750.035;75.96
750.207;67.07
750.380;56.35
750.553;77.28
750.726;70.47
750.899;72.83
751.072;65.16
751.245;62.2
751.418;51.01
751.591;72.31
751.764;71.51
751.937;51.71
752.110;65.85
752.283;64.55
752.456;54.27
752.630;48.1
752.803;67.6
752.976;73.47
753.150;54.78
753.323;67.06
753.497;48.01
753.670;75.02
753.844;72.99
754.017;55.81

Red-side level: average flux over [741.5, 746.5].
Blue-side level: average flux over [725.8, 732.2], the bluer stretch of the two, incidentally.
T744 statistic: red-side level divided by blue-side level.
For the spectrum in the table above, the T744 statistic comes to 0.99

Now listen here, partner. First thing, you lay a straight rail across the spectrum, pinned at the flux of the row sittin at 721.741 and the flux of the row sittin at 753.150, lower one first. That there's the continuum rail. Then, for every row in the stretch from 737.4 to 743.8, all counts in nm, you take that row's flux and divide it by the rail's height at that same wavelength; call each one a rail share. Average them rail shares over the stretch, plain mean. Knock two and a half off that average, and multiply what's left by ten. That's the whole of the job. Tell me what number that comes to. -13.60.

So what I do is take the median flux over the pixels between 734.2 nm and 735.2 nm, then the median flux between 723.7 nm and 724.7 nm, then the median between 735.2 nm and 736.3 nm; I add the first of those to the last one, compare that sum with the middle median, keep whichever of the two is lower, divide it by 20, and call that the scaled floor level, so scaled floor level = 3.63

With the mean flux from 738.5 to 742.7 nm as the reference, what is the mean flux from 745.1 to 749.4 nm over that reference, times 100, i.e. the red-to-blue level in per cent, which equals 96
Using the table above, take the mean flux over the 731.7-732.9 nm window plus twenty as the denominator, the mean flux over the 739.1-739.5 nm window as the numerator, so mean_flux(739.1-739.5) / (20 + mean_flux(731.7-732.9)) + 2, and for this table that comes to 2.75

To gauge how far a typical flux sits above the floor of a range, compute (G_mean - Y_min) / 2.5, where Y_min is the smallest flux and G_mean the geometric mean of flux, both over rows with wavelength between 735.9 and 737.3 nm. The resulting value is 9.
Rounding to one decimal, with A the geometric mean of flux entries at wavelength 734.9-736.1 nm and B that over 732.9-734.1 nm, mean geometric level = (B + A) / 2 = 62.1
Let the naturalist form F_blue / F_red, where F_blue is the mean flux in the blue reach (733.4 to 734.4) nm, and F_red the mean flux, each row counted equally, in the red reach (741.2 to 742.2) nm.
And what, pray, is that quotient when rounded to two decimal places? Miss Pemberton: 1.13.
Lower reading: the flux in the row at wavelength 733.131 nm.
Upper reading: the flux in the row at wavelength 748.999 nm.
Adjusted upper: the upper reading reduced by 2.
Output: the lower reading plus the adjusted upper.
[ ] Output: 109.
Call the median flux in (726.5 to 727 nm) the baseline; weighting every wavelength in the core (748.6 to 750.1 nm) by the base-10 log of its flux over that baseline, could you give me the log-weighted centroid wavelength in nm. 749.61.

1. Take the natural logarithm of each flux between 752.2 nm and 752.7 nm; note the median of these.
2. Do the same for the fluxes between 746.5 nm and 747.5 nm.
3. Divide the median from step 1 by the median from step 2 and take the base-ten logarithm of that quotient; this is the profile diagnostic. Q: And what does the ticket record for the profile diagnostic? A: -0.021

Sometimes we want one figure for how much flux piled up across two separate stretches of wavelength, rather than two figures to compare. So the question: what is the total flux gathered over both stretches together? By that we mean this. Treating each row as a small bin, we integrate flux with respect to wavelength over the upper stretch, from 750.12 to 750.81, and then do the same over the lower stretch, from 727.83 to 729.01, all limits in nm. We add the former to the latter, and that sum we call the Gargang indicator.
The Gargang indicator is 132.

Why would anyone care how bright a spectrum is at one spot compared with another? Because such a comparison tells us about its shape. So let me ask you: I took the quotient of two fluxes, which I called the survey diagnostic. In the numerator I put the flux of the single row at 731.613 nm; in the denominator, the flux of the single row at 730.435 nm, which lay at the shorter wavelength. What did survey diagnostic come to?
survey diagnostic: 1.1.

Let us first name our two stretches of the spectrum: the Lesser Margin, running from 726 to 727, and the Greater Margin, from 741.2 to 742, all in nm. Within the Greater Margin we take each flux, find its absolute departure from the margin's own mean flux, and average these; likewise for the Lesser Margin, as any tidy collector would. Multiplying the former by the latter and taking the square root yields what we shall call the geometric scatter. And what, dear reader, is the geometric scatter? 6.0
